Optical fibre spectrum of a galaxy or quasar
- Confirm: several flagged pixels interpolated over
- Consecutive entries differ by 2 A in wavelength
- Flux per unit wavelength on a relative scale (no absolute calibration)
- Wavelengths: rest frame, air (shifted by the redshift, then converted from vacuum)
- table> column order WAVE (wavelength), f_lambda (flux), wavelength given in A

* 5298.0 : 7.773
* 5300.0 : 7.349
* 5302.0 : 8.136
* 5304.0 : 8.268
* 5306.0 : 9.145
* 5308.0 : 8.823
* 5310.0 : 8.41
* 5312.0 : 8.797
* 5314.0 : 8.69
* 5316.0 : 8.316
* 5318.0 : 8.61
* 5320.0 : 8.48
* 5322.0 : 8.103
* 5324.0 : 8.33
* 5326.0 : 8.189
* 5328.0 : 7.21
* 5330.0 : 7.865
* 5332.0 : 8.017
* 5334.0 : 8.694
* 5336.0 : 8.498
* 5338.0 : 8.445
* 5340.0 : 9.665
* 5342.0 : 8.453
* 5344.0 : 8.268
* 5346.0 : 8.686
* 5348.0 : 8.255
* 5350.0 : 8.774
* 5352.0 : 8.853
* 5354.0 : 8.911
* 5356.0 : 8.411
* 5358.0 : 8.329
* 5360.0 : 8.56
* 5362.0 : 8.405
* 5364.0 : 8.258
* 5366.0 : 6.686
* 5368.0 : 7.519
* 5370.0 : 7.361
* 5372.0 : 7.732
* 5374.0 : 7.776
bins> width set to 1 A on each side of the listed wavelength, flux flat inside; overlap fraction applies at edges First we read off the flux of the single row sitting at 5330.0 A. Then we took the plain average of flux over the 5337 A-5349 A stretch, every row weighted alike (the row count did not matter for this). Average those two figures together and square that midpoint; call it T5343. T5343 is 68.0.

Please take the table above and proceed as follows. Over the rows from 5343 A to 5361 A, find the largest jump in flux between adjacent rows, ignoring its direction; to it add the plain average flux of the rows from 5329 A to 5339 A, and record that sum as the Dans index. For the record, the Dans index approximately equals 8.8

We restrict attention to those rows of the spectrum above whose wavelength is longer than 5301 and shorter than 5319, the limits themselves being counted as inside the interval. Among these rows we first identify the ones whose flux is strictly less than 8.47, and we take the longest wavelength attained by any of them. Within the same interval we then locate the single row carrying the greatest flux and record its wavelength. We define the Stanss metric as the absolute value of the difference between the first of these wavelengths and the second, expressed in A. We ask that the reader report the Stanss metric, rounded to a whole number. 10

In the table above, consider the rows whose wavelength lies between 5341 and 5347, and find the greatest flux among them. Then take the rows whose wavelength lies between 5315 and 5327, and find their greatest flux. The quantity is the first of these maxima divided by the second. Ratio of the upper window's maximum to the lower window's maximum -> 1.009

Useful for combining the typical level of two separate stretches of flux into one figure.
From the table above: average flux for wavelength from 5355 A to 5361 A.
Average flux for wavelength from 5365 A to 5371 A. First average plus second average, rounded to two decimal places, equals 15.62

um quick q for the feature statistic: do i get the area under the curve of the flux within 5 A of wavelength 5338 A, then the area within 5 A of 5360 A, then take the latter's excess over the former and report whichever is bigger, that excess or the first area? 87.5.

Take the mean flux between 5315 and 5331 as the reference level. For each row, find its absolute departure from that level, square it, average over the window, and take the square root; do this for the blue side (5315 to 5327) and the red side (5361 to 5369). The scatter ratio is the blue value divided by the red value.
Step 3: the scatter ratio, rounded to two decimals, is 0.33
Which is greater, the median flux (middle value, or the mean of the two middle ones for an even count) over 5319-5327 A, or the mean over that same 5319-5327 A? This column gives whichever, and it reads 8.28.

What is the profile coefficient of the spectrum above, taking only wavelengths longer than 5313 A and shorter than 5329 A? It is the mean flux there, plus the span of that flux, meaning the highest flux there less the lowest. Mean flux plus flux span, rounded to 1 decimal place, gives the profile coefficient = 9.7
